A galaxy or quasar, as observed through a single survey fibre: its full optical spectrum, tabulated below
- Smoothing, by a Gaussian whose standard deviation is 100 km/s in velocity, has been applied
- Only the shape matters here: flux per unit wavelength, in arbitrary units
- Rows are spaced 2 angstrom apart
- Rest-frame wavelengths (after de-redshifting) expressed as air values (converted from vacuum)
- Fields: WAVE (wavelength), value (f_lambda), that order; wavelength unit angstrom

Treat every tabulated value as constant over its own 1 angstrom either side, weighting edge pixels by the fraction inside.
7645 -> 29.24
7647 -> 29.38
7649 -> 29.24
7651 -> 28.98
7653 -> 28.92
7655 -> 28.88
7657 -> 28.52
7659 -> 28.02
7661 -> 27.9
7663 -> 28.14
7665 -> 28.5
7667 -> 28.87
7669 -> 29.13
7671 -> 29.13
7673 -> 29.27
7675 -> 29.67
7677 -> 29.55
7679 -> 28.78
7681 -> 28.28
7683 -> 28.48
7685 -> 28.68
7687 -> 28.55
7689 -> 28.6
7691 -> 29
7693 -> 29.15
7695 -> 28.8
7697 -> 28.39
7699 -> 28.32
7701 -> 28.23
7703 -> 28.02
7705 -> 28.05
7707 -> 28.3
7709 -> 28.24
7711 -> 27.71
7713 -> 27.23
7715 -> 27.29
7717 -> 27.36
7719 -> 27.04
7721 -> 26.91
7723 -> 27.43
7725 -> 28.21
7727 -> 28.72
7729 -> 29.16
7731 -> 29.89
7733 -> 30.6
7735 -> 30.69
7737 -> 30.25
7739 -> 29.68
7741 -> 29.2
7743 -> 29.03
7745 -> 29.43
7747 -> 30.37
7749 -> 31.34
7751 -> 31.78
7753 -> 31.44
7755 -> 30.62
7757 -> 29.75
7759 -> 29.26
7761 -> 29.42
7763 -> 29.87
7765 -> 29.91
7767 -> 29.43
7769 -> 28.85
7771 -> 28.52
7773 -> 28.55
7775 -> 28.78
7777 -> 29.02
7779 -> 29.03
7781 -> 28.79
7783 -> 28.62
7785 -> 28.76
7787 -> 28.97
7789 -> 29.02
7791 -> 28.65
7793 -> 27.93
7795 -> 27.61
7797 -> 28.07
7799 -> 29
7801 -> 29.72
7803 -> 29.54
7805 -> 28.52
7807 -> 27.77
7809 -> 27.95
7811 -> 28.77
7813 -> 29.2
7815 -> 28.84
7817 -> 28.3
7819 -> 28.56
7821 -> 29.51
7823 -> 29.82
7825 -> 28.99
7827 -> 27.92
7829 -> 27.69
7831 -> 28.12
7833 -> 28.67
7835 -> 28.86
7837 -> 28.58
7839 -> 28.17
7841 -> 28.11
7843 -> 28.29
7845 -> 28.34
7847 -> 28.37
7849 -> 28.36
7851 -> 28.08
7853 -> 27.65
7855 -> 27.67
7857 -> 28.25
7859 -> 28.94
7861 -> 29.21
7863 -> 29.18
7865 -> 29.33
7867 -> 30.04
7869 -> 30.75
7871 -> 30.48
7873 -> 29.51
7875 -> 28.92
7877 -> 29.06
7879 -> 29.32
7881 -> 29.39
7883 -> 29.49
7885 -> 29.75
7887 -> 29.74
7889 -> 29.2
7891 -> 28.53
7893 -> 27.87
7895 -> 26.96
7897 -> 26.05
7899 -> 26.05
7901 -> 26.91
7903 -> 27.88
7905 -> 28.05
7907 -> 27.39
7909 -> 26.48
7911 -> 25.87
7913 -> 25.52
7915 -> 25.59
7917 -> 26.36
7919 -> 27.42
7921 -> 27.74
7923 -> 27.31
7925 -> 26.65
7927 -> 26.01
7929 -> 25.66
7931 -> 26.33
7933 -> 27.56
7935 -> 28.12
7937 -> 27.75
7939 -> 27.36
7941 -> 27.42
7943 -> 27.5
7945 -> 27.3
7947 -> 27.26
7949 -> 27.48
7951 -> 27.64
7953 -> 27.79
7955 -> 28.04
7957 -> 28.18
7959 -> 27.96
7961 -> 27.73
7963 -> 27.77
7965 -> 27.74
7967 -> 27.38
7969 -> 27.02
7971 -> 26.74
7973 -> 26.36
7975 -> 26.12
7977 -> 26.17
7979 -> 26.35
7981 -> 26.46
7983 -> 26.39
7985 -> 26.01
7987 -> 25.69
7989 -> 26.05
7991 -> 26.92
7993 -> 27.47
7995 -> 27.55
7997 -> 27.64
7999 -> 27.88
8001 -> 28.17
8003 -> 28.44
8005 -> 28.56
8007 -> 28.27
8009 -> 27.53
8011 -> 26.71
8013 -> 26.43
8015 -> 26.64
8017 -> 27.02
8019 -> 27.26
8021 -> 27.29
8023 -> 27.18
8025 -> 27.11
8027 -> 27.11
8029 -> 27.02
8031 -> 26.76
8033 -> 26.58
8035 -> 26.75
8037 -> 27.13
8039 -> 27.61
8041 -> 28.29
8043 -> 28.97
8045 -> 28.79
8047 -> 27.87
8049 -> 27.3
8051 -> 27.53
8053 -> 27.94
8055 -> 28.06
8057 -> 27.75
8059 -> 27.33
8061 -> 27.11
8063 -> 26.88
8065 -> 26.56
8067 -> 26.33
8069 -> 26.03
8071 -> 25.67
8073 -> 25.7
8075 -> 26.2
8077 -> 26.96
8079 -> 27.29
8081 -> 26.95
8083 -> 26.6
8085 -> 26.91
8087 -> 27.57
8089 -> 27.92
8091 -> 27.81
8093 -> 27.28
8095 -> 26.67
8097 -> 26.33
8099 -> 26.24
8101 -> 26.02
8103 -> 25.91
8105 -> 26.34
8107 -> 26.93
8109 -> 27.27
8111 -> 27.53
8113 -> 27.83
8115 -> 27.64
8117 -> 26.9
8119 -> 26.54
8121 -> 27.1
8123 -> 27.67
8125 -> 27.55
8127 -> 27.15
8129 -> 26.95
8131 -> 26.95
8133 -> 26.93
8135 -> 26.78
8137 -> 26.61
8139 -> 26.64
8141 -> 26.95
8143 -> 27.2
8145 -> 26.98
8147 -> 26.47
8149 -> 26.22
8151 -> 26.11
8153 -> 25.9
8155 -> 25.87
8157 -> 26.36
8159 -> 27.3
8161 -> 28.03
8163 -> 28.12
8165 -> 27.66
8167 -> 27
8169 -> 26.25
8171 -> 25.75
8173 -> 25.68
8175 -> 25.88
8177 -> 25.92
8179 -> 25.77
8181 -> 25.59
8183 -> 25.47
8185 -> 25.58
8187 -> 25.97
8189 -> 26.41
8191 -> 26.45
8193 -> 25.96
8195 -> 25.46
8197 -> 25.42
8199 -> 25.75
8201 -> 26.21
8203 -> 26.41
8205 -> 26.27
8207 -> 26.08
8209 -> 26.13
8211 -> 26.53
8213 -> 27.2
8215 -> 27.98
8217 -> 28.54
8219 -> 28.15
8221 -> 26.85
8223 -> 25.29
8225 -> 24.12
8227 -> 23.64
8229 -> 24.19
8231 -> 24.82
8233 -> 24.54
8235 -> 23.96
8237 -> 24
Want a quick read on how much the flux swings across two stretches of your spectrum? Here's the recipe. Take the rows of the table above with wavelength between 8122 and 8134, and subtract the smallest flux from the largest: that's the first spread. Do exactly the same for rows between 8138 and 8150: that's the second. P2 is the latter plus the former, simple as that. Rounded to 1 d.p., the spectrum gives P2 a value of 1.7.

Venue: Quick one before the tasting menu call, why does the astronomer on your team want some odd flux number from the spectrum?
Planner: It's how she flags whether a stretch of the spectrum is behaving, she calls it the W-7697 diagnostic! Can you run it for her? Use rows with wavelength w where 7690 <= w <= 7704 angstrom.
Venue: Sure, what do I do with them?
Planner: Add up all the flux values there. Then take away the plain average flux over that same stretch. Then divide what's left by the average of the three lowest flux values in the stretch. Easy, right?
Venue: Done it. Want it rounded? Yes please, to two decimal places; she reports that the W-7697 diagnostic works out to 6.08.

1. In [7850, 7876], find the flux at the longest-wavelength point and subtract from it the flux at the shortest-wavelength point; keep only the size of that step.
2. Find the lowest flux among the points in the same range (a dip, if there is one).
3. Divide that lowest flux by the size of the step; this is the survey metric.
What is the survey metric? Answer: 33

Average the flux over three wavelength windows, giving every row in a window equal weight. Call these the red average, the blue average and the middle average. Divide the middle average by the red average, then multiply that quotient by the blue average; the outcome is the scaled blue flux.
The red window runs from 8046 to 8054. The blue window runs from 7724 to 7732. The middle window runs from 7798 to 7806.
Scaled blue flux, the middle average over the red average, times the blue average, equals 30.6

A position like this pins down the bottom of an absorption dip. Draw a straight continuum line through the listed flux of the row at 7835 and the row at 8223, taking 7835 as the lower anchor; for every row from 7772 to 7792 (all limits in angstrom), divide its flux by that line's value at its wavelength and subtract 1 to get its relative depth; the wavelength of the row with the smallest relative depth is 7773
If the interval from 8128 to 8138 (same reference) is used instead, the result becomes 8137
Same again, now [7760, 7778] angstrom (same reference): 7771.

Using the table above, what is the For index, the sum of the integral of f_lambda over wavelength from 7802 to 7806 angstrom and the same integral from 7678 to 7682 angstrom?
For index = 230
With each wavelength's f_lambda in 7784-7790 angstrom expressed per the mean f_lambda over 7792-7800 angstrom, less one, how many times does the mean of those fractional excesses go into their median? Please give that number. 1.1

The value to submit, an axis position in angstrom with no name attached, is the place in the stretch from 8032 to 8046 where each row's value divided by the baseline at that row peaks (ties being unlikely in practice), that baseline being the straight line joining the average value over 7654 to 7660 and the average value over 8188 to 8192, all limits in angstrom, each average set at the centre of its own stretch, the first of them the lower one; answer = 8043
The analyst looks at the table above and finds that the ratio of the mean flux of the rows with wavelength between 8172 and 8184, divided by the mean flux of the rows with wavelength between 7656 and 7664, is 0.91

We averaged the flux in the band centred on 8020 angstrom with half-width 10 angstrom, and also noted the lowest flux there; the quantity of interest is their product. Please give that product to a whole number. 713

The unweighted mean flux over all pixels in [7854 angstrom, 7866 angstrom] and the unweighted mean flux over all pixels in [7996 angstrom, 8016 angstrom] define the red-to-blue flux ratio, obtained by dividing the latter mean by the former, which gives 0.96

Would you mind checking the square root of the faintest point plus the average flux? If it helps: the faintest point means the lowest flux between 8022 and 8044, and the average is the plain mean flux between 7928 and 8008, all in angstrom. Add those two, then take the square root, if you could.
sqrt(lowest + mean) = 7.34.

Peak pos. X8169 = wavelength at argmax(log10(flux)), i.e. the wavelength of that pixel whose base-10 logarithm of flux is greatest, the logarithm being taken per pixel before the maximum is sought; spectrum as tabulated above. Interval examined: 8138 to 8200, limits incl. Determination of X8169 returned 8163 angstrom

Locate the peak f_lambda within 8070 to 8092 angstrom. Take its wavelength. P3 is 8089 angstrom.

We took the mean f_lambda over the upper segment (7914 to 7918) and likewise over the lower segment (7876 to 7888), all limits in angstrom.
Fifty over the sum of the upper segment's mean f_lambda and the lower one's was 0.90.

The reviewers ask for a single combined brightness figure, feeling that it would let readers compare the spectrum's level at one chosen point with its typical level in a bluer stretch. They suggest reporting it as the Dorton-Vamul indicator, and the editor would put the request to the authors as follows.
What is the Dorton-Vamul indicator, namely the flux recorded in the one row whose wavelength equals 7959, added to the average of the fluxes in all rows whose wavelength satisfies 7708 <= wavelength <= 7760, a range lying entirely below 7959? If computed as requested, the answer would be 57.1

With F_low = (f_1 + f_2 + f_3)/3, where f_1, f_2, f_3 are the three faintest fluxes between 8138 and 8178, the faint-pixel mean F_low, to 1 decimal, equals 25.8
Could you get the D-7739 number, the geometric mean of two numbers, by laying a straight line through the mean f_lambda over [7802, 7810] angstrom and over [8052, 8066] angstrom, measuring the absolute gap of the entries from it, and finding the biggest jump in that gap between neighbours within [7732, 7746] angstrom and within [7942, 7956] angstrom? 0.36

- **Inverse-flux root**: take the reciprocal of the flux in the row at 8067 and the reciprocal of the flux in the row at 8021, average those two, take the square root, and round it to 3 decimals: 0.193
